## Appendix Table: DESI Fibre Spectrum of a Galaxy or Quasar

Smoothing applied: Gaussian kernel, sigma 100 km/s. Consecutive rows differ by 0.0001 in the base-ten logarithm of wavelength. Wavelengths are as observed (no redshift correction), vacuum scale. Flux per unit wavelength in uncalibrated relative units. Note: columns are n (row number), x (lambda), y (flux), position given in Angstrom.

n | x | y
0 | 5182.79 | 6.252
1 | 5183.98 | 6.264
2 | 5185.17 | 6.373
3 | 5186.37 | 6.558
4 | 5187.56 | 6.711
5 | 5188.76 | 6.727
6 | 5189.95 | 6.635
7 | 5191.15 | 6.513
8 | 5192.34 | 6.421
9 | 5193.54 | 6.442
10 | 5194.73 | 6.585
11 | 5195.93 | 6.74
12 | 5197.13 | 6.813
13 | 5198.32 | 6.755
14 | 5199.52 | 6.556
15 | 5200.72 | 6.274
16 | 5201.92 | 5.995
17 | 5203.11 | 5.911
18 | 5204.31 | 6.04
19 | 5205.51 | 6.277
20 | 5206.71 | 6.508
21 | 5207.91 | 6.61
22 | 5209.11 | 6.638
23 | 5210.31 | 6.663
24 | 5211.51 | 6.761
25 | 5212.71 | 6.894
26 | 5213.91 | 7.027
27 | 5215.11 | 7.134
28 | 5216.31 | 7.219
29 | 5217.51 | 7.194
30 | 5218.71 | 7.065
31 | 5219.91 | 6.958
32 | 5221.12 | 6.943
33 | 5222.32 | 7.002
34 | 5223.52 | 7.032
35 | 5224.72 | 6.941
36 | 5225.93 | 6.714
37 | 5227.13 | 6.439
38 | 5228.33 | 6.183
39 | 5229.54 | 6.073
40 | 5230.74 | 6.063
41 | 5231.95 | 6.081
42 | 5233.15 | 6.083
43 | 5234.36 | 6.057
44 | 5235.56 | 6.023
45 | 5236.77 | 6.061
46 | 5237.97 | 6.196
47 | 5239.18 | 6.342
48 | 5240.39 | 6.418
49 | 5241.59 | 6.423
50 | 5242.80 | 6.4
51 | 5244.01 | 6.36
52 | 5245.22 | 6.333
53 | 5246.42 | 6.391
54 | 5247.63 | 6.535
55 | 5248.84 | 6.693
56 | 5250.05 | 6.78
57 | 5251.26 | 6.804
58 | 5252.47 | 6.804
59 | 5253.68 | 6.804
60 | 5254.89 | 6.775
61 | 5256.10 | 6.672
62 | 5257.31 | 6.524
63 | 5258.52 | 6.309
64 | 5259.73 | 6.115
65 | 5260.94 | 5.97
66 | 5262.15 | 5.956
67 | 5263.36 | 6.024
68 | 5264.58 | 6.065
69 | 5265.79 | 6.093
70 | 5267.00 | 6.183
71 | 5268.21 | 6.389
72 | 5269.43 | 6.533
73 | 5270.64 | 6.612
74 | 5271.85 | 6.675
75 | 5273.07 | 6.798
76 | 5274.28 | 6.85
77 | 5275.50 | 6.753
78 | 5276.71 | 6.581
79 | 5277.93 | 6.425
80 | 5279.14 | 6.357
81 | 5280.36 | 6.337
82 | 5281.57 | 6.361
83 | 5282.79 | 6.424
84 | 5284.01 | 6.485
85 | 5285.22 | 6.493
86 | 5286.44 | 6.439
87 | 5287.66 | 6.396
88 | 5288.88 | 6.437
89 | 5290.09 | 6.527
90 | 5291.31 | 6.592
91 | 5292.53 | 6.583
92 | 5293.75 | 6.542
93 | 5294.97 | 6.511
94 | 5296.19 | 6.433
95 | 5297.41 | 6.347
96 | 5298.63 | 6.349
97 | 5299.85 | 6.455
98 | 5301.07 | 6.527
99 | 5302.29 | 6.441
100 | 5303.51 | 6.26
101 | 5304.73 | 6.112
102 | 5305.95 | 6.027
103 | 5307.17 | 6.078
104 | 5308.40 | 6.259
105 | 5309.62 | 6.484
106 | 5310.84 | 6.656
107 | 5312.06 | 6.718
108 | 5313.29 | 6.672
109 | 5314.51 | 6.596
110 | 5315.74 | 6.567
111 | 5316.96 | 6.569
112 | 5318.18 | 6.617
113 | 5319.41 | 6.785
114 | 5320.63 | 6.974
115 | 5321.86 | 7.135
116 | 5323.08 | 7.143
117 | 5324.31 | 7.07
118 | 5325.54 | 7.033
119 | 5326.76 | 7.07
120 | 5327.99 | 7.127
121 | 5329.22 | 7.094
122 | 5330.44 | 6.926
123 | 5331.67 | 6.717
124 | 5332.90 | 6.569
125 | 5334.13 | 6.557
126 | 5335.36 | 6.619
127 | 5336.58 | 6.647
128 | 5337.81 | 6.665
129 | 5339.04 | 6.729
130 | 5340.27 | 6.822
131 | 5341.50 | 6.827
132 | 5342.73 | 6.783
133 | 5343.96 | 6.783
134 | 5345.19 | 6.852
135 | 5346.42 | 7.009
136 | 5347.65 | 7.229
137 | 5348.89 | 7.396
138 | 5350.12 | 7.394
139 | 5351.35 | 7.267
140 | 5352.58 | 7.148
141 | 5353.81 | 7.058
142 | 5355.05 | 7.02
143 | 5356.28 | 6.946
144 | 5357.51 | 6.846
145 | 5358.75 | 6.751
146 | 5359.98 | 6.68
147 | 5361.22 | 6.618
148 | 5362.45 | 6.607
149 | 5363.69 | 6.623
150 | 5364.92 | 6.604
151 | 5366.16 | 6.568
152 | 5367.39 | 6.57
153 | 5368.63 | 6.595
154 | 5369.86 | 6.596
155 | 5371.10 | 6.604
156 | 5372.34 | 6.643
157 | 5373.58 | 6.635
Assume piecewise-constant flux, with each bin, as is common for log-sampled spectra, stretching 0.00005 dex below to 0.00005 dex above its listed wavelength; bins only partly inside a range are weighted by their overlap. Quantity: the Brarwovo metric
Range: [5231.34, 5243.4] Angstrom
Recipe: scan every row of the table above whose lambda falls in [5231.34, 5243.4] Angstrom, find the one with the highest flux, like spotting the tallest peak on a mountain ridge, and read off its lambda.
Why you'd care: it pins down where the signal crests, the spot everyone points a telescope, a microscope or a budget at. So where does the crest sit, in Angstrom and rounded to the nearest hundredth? 5241.59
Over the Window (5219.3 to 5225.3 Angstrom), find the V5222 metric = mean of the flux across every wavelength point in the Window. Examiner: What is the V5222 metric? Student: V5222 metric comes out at 6.98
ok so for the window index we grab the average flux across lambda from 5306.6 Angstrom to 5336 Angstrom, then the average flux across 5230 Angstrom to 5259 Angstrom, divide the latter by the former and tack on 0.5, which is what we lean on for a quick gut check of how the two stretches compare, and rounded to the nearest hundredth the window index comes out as 1.45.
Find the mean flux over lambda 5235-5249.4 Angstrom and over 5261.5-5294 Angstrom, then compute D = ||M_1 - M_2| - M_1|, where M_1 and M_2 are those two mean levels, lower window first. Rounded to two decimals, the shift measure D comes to 6.25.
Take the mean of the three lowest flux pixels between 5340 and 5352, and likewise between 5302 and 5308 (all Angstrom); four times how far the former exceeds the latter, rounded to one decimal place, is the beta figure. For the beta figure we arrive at 2.9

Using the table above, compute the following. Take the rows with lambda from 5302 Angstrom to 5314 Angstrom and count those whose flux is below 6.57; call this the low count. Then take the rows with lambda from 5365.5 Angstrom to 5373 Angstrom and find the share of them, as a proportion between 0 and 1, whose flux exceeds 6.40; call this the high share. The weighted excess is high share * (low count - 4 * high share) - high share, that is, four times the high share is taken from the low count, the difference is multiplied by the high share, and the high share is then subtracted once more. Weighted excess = 2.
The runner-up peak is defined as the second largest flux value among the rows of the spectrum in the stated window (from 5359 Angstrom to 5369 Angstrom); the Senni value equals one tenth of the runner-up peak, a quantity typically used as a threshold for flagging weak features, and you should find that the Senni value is 0.662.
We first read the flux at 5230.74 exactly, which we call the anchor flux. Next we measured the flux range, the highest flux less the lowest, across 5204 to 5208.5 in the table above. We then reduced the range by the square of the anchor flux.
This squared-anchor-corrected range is -36.2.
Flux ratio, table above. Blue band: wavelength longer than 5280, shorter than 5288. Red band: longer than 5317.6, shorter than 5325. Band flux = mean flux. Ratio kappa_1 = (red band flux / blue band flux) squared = 1.17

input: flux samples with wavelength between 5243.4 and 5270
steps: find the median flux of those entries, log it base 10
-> 0.806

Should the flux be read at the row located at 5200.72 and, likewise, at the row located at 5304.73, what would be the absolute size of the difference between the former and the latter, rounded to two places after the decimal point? 0.16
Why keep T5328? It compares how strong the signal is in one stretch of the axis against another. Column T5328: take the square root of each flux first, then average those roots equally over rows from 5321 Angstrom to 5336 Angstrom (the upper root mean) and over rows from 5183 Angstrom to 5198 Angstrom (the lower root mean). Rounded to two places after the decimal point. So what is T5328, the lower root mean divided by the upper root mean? 0.97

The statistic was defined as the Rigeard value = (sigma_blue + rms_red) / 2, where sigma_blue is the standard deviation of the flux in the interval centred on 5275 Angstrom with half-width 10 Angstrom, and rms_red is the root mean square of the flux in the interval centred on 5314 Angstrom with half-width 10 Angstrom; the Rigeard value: 3.4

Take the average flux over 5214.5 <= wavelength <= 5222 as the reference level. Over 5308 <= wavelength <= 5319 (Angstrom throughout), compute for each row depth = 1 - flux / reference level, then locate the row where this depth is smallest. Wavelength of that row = 5312.06 Angstrom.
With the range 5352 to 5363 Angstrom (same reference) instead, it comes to 5352.58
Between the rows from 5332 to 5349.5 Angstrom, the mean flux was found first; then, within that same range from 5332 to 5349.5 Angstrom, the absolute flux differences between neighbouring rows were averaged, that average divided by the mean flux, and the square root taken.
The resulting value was 0.103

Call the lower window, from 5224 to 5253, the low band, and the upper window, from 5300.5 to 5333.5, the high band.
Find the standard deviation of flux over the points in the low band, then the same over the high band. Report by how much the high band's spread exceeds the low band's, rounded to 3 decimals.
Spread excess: 0.056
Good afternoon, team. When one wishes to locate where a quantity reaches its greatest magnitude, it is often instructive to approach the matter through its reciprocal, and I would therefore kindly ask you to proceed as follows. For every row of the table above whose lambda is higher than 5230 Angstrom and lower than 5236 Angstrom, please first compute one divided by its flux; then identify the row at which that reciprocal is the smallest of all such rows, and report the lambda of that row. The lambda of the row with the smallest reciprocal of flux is 5233.15 Angstrom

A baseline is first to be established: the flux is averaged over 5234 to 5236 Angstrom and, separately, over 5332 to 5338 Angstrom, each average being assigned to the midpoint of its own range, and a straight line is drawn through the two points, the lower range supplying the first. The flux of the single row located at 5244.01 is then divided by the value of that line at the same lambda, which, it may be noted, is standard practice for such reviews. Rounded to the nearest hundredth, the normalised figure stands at 1.04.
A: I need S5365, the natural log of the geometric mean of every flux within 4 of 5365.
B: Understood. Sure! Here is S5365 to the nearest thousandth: 1.887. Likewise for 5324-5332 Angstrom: 1.946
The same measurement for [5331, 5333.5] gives 1.894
